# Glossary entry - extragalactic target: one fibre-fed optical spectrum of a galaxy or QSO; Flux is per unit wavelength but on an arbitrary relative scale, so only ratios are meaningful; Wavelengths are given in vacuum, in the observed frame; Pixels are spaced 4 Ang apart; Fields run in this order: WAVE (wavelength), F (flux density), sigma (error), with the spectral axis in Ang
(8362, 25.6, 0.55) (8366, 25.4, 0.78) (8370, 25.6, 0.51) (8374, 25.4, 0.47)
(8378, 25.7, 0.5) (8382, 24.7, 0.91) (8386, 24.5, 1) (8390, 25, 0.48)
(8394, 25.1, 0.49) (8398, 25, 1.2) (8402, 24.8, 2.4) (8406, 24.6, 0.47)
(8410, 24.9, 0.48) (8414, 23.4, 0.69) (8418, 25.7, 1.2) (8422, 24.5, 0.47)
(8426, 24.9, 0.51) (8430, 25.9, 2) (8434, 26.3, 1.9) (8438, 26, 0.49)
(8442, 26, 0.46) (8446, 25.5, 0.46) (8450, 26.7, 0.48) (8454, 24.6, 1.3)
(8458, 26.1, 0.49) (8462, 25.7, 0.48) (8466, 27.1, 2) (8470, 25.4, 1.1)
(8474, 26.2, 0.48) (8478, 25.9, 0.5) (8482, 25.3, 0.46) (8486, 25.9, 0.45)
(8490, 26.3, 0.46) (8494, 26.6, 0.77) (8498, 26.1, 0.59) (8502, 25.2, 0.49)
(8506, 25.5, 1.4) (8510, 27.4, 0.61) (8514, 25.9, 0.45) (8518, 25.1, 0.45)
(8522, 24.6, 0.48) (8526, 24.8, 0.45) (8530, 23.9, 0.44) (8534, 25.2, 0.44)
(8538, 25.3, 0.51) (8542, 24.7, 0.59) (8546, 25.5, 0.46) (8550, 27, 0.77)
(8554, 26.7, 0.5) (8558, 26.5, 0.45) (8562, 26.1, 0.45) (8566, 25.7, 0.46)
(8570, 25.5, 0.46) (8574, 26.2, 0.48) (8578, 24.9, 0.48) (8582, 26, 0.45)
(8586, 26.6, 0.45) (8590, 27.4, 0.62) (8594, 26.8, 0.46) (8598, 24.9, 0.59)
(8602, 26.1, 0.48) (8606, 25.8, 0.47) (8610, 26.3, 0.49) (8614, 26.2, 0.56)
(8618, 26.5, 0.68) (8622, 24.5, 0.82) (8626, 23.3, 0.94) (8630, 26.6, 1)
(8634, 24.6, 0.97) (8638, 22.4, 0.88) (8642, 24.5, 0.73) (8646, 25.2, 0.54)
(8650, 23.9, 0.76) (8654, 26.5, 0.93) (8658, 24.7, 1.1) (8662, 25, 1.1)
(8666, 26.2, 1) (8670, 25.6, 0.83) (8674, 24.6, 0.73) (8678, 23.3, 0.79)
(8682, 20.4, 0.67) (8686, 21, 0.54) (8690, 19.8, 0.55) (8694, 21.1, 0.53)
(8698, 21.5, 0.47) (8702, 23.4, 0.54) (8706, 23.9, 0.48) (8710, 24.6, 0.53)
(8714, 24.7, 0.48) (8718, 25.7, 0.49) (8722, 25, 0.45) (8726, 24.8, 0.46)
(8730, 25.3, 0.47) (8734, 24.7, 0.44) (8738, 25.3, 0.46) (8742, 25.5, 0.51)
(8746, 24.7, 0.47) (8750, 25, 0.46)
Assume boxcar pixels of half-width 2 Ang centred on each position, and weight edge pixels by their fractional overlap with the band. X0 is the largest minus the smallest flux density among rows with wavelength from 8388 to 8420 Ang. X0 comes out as 2.30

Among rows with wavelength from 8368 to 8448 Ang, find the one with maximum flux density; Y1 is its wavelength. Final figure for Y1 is 8434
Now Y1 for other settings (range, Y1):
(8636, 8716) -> 8654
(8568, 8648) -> 8590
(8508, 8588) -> 8510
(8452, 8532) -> 8510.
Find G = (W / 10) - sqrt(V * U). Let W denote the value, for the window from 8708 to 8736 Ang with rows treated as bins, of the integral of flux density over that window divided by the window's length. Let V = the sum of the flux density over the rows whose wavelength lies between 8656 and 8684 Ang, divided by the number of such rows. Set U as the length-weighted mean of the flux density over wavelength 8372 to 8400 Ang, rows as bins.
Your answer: -22.2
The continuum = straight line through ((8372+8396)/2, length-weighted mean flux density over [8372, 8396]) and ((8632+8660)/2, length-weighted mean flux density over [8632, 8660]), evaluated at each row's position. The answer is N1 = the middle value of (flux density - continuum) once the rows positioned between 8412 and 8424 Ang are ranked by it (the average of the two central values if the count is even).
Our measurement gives -0.5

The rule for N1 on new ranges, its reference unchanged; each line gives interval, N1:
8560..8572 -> 1.0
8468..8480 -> 1.0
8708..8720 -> 0.3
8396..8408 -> -0.2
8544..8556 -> 2.0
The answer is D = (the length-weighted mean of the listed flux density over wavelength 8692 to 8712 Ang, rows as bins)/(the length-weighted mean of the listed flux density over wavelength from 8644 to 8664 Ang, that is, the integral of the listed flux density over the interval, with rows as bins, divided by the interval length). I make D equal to 0.91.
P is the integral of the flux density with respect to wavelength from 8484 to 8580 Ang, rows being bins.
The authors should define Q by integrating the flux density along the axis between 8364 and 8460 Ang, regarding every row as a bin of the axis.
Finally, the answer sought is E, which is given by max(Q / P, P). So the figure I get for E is 2466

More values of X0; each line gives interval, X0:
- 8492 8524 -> 2.80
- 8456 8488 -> 1.80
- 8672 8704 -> 4.80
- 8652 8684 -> 6.10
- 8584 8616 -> 2.50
